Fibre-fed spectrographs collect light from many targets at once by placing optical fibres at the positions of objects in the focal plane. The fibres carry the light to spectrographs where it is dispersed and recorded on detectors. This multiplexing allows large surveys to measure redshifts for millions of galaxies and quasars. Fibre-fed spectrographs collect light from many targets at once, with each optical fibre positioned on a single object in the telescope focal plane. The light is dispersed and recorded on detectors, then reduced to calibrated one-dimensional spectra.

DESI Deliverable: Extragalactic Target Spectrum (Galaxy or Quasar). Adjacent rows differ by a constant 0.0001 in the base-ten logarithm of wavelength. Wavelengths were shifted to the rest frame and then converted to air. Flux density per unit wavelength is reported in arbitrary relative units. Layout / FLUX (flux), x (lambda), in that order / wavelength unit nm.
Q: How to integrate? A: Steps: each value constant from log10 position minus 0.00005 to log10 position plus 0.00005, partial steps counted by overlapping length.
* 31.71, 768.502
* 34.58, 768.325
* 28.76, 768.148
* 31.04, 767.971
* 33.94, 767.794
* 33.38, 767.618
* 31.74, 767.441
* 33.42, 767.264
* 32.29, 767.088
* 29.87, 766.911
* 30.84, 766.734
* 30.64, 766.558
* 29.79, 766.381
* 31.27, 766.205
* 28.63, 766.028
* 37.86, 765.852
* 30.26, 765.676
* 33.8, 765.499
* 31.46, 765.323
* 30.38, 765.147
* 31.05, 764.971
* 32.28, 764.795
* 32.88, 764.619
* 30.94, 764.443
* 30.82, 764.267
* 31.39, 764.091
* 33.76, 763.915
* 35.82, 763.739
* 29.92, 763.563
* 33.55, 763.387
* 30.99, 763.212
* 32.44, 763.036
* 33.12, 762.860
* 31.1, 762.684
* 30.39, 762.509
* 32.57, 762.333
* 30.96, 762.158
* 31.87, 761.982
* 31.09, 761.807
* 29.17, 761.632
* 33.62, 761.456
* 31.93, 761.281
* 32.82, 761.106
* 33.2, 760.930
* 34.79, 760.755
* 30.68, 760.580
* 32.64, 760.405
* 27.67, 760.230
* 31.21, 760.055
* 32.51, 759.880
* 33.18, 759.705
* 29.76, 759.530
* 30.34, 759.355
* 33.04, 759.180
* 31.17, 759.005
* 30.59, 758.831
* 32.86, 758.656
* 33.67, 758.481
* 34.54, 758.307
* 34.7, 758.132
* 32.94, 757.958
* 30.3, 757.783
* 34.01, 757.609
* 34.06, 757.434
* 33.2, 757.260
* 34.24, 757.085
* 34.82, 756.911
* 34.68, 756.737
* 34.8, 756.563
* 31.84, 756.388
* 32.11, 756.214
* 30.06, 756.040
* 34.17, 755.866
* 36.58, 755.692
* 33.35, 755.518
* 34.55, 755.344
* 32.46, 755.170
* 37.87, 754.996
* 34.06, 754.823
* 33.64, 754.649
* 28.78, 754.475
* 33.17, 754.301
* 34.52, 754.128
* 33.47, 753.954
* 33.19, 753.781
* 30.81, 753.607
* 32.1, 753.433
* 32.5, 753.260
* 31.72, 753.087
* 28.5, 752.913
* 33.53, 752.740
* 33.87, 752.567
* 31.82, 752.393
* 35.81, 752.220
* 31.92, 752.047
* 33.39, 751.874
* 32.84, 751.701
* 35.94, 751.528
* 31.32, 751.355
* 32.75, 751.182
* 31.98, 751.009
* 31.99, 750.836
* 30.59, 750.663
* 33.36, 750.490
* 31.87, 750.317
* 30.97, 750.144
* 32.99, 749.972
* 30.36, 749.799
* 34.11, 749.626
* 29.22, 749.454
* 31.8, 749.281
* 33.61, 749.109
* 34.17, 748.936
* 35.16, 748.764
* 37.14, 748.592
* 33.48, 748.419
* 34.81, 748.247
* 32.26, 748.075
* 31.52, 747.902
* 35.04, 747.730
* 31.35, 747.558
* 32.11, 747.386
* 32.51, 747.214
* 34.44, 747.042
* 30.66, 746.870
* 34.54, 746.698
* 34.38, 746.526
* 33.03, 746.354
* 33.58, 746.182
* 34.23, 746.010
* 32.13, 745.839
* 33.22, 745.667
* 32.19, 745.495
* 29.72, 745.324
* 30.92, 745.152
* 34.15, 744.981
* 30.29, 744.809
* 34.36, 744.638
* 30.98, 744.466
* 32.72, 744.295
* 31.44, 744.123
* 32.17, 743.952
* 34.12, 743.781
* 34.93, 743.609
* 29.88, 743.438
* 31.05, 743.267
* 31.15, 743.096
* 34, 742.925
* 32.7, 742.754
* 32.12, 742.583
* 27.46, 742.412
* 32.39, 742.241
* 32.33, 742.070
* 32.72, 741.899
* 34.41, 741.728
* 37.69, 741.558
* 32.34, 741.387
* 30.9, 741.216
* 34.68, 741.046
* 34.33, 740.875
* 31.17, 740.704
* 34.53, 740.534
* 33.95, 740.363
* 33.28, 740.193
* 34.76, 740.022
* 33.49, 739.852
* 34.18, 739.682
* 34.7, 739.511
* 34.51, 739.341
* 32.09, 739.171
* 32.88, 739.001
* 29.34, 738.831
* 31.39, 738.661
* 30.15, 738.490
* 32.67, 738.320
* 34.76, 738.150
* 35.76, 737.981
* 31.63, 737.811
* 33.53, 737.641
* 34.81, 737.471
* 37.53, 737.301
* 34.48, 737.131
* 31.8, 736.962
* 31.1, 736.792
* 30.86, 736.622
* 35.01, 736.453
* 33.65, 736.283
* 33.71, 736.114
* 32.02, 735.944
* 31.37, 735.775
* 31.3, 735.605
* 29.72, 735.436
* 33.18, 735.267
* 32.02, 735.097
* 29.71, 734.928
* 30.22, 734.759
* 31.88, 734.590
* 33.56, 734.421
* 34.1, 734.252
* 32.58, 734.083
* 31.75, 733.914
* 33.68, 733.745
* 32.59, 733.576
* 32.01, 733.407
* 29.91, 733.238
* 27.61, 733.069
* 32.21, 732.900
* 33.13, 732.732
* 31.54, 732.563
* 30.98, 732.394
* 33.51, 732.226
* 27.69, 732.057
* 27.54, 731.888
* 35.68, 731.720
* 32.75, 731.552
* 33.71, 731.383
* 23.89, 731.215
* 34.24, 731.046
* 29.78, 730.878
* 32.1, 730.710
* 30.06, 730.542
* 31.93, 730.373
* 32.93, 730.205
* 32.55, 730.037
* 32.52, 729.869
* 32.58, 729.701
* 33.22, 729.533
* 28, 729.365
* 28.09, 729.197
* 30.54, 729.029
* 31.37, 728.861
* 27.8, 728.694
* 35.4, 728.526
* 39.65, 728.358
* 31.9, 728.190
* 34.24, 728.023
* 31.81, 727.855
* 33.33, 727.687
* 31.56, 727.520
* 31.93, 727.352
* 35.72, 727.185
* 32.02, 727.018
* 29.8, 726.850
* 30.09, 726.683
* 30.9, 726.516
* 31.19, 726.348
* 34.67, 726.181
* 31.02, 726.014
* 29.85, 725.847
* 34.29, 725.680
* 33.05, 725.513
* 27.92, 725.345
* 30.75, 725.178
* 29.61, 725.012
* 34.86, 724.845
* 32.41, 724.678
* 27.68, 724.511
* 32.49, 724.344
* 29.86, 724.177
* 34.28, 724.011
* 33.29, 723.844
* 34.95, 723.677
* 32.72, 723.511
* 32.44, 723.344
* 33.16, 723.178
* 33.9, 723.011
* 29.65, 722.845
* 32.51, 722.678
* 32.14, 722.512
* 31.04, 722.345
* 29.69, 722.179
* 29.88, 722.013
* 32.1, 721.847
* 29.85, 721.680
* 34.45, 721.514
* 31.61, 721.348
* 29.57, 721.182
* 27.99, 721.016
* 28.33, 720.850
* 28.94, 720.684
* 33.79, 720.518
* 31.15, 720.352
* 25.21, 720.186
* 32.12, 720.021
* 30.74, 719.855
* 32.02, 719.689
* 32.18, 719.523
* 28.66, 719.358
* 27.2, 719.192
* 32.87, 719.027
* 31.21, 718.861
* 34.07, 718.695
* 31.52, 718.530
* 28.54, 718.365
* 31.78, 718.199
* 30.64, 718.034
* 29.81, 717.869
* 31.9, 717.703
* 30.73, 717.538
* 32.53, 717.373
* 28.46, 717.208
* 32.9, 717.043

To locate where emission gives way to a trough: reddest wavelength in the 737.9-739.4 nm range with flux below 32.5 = 739.171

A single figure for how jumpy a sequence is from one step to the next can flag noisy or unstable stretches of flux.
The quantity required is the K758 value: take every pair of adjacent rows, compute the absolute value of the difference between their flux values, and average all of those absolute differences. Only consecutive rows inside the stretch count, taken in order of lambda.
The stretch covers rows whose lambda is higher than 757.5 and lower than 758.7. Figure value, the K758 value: 1.7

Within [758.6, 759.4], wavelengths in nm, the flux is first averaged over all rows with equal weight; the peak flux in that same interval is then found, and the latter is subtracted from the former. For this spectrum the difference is -1.4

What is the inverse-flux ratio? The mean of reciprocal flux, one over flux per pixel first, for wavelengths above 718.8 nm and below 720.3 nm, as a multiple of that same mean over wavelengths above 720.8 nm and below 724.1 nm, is 1.05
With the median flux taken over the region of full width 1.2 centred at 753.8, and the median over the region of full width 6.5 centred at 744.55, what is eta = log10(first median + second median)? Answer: 1.82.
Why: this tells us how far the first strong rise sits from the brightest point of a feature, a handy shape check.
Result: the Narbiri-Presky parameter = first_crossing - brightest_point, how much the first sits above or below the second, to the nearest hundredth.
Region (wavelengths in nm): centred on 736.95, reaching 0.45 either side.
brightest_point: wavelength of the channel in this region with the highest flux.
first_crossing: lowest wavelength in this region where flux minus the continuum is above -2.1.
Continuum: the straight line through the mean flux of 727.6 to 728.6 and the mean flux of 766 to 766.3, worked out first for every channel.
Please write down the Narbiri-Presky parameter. -0.34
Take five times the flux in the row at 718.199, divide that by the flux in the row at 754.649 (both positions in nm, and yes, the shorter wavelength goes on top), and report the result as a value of 4.7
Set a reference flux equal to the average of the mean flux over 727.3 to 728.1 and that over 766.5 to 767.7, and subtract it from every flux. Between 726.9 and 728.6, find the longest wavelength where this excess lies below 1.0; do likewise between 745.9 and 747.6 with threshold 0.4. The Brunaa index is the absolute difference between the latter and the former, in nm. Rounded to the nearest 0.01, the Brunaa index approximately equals 19.37 nm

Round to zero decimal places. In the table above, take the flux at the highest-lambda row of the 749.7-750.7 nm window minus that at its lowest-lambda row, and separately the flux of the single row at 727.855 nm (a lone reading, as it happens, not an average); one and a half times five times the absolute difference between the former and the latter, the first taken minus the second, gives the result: 237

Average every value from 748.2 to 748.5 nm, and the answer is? 34.1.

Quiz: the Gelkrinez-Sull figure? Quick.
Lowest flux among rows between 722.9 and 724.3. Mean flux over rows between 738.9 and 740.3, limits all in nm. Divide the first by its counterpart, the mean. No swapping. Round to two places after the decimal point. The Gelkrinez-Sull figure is 0.89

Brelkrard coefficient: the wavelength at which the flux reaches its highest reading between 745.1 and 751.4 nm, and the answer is 748.592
